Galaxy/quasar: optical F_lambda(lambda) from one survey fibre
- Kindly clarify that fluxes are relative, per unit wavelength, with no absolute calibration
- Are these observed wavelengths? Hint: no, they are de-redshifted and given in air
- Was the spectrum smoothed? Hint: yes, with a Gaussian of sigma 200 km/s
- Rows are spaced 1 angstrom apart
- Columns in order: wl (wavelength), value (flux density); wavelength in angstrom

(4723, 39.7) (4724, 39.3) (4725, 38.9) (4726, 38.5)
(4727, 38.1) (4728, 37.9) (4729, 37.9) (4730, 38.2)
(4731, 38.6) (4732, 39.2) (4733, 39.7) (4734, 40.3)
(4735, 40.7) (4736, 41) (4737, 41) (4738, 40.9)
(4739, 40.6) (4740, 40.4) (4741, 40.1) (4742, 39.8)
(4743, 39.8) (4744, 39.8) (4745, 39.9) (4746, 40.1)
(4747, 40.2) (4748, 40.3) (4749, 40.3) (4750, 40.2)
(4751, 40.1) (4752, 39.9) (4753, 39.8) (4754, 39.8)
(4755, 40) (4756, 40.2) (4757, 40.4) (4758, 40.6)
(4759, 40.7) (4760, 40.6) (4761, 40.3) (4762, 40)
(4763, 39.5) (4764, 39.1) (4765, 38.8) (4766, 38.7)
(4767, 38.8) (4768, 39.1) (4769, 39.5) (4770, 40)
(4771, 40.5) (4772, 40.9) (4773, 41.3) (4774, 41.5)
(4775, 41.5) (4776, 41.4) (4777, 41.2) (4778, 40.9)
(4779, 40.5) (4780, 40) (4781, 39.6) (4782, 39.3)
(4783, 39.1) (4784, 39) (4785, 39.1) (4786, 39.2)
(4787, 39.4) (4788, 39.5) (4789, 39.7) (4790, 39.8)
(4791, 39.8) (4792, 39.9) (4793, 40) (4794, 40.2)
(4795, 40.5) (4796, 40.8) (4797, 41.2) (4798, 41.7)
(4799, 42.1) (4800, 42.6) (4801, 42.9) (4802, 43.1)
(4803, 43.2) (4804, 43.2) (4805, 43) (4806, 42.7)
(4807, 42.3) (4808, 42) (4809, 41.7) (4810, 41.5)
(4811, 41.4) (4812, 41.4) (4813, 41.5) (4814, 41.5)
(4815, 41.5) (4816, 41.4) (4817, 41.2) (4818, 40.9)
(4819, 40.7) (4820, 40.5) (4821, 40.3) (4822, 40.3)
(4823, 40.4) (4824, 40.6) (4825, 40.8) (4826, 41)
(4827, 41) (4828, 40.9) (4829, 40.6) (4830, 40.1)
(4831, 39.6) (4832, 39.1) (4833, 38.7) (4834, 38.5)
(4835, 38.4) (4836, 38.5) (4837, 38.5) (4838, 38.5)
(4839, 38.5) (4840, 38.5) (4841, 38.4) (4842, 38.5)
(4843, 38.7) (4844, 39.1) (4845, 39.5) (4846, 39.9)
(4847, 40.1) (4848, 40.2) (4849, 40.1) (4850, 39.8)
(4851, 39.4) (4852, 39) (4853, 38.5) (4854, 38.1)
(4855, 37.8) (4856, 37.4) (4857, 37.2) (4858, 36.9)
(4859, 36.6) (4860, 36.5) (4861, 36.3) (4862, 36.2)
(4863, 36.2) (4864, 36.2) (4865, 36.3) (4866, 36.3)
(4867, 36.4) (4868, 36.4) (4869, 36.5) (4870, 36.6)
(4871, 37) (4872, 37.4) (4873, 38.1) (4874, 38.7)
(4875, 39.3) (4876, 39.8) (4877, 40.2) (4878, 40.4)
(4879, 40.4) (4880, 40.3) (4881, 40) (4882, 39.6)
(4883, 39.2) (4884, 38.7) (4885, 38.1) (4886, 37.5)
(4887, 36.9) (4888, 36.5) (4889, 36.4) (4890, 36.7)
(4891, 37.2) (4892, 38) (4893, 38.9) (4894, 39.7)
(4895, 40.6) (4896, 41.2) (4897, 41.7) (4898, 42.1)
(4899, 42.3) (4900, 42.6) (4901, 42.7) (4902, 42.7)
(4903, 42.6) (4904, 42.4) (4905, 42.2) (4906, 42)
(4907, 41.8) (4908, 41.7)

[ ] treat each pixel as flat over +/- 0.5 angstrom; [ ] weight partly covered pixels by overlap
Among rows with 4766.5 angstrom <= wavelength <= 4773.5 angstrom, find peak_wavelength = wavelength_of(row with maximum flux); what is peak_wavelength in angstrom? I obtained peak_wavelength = 4773 angstrom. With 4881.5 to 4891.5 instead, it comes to 4882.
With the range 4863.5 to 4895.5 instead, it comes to 4895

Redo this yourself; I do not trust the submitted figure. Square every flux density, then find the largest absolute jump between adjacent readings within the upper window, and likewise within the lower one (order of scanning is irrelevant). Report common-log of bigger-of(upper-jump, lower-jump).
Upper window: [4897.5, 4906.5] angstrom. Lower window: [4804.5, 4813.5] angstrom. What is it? 1.53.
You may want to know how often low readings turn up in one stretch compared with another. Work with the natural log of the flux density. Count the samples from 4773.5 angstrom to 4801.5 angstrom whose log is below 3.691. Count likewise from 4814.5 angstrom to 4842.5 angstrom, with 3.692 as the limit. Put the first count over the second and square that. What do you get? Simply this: 1.16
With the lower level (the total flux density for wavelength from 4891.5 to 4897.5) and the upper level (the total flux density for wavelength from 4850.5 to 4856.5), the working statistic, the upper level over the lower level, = 0.96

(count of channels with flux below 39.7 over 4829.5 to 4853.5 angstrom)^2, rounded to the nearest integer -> 324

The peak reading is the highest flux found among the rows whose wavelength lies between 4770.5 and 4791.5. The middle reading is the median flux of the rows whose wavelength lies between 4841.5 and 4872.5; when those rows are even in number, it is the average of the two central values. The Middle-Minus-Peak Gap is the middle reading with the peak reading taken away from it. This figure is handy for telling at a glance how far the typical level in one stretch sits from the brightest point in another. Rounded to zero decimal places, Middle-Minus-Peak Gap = -4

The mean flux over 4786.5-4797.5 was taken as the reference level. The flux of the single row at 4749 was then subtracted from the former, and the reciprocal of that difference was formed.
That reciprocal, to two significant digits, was -4.4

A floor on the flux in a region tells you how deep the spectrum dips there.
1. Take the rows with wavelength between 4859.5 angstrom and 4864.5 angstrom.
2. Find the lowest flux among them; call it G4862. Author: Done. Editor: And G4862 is 36.2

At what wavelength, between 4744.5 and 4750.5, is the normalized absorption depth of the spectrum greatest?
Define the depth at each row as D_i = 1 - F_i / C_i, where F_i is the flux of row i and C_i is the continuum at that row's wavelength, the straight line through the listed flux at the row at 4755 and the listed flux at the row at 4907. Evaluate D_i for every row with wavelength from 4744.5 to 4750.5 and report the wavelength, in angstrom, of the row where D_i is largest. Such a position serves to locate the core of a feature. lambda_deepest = 4745 angstrom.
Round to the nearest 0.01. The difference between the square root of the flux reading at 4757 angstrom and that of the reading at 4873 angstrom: 0.18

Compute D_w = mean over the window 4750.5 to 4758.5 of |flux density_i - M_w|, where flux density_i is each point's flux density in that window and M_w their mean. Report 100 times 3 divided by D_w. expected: 1333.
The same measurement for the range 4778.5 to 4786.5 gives 716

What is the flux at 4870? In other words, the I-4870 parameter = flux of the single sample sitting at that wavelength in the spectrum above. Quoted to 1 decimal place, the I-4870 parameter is 36.6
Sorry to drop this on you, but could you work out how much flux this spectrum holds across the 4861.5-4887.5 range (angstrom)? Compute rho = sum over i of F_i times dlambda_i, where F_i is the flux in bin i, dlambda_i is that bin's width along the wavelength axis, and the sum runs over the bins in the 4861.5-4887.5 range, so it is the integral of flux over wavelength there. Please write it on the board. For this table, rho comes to 989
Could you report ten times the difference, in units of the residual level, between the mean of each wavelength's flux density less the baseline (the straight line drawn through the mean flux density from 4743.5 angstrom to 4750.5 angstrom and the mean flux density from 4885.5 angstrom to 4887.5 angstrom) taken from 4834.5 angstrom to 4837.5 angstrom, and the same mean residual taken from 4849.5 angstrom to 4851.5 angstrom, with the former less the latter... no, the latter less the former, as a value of 14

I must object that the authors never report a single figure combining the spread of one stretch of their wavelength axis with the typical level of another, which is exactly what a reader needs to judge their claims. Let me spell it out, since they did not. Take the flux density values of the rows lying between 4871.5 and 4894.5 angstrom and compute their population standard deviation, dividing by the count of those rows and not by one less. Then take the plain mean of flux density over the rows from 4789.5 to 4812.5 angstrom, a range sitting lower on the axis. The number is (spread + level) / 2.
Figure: 21.5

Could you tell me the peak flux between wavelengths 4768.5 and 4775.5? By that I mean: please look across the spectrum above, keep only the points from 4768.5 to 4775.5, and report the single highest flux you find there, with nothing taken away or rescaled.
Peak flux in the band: 41.5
